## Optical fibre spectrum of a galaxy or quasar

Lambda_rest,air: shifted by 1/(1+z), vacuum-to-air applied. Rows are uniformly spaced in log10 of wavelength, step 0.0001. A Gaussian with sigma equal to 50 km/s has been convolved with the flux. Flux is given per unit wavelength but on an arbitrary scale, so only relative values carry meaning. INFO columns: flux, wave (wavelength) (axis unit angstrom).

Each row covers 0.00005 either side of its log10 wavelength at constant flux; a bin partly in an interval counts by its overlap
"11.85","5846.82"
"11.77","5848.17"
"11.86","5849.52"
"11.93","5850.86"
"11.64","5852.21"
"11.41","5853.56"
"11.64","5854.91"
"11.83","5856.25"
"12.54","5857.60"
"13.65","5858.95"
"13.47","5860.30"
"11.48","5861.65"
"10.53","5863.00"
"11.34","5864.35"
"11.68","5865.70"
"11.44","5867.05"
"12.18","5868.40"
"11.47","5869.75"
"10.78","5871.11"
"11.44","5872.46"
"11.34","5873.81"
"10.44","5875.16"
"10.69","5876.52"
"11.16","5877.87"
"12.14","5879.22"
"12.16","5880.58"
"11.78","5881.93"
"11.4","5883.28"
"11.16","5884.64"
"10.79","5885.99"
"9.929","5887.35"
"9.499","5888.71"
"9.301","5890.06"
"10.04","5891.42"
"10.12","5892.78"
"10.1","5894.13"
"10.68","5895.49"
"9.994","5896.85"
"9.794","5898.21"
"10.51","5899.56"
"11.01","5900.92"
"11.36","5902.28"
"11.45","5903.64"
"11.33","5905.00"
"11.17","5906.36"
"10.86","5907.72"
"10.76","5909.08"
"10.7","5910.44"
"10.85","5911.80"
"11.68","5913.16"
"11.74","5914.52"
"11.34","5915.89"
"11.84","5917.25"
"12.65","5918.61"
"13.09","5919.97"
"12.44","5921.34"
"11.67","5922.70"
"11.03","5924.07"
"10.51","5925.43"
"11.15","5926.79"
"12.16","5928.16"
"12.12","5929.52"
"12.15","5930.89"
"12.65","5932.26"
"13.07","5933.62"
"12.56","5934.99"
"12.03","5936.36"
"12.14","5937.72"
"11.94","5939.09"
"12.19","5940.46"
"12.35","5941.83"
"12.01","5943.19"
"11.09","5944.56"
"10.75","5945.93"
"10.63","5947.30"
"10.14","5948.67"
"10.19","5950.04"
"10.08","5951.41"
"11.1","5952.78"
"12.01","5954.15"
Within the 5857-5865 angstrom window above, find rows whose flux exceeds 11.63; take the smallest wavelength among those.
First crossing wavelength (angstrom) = 5857.60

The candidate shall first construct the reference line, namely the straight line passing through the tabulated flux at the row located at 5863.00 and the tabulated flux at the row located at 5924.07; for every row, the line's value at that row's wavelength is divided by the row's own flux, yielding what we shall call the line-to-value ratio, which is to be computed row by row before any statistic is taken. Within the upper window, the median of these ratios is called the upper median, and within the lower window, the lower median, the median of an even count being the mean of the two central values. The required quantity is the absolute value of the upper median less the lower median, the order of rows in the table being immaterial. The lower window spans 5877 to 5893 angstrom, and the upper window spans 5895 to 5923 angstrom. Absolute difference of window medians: 0.01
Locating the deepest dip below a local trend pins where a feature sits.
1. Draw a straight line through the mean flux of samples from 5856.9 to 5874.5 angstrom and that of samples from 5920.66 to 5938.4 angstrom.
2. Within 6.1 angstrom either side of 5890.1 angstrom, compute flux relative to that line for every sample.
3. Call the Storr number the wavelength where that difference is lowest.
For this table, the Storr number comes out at 5890.06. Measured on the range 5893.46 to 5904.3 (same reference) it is 5898.21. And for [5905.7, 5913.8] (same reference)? 5910.44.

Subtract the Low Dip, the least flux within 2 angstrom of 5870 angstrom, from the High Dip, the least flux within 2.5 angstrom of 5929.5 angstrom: 1.3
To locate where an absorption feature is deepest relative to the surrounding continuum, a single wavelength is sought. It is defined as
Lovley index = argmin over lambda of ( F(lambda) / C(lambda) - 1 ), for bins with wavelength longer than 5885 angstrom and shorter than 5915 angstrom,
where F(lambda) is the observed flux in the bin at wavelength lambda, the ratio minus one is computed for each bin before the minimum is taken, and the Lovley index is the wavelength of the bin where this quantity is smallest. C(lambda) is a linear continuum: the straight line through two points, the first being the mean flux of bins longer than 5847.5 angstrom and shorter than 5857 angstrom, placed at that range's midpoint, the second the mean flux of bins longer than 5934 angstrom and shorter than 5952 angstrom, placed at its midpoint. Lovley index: 5890.06 angstrom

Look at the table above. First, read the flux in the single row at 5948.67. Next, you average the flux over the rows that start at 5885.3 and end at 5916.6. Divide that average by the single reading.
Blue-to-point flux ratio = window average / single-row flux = 1.05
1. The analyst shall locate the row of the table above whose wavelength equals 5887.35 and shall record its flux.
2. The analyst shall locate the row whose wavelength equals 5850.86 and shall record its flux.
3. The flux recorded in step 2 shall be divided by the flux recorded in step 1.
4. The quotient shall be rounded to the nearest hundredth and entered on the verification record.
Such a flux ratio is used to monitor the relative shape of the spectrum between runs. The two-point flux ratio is 1.20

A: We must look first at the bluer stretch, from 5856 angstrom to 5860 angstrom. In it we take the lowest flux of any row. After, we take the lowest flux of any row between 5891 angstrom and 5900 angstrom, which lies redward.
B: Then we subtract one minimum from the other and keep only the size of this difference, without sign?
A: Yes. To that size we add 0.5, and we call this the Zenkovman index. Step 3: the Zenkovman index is 2.5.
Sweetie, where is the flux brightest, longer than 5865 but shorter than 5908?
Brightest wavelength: 5868.40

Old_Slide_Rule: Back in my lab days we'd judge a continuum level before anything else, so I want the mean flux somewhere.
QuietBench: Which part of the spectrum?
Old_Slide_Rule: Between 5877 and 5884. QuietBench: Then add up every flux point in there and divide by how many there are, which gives 11.7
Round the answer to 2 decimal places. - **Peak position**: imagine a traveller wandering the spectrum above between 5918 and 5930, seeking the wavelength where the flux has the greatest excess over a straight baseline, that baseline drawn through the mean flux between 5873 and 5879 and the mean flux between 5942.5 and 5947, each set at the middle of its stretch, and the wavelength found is 5919.97 angstrom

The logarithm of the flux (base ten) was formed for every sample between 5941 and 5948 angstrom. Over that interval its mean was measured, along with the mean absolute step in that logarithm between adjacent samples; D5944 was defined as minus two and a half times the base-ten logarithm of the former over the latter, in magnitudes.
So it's -4.53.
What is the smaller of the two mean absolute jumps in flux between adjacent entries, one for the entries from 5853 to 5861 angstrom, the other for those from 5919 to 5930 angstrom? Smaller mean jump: 0.48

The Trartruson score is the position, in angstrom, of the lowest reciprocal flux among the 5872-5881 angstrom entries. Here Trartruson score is 5880.58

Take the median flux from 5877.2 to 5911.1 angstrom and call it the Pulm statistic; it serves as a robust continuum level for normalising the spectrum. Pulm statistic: 10.8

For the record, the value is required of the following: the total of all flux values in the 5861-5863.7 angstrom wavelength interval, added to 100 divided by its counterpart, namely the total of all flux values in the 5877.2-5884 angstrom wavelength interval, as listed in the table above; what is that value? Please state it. 24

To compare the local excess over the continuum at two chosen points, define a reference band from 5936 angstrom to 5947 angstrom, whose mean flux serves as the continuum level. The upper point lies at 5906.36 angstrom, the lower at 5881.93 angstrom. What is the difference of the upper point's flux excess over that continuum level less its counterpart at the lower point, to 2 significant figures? -0.61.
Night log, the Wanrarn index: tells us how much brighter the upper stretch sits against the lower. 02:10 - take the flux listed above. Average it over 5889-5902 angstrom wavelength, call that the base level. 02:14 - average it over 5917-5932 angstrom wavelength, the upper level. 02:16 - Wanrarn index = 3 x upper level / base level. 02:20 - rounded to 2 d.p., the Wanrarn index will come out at 3.51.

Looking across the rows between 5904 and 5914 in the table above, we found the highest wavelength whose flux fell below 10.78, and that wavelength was 5910.44 angstrom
